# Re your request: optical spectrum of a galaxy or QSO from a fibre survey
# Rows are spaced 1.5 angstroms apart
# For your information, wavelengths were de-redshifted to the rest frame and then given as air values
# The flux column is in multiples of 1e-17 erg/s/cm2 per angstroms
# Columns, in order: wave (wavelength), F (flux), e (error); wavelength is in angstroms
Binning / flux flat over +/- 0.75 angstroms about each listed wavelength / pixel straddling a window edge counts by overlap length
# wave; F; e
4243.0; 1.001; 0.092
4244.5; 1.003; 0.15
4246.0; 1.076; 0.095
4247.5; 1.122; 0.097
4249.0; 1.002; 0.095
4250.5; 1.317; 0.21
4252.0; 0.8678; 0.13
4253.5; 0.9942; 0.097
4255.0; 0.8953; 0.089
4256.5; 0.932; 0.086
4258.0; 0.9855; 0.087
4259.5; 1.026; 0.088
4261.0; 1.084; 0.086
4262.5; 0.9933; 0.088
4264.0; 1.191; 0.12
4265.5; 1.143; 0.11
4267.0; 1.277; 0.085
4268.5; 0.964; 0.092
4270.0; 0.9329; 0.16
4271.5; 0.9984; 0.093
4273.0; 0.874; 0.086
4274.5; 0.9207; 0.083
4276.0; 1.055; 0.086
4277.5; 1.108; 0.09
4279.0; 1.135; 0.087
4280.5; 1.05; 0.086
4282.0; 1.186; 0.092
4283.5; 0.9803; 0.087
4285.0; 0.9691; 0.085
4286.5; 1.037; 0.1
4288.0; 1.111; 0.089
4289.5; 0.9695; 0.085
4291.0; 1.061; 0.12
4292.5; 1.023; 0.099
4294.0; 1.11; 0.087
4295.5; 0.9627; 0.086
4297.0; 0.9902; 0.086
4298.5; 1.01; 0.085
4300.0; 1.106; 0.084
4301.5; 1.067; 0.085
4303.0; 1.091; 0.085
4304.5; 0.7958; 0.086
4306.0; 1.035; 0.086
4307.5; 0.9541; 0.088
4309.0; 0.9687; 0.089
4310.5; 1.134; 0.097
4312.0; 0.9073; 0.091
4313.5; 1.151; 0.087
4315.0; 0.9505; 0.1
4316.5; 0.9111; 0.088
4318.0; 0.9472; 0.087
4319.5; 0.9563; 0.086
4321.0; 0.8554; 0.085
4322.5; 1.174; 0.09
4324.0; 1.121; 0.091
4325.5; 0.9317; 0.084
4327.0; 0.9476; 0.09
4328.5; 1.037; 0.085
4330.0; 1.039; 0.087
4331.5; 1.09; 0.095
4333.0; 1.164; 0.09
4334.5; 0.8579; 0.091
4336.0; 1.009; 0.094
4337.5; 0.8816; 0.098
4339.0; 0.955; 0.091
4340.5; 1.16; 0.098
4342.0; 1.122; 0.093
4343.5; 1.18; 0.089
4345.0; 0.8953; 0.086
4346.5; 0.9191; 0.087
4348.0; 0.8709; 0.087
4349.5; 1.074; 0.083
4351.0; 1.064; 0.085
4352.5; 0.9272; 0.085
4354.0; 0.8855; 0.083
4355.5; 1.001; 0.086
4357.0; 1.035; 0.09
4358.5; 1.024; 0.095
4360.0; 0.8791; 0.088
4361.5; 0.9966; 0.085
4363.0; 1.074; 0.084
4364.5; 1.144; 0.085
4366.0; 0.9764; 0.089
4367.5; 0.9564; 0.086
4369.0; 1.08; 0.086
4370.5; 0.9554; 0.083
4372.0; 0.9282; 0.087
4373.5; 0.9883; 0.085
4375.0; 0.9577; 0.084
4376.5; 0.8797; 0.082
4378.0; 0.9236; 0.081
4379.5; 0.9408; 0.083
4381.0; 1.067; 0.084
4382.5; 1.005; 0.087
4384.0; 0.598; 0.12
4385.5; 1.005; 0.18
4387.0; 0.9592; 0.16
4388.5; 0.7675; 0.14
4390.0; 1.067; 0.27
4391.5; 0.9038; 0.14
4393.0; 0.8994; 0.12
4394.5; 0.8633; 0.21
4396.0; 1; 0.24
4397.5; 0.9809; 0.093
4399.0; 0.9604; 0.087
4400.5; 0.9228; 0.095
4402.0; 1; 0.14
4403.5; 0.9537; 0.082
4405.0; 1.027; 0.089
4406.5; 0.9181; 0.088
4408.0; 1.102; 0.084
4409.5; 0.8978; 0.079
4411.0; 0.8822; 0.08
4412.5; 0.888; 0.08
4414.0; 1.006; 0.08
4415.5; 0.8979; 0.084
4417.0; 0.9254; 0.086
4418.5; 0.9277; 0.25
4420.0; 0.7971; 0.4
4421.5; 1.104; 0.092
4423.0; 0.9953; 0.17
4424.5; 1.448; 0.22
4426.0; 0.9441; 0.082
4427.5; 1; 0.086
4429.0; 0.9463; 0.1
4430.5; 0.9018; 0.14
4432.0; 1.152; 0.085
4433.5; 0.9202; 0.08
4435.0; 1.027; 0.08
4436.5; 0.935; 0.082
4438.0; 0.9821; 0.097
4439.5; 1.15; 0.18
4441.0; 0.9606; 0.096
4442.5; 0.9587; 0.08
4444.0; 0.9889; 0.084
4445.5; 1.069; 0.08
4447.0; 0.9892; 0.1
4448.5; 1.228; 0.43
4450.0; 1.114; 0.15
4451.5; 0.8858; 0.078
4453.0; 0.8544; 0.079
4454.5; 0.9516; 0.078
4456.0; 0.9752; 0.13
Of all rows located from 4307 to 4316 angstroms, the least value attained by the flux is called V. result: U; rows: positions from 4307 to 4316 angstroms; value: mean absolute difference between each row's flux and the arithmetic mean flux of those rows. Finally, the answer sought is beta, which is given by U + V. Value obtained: 1.00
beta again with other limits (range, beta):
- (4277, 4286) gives 1.04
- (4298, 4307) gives 0.87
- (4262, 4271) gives 1.05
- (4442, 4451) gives 1.04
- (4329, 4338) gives 0.95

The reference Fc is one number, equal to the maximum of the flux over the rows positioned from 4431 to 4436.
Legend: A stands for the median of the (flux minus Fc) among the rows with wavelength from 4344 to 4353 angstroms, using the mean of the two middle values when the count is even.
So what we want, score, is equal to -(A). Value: 0.23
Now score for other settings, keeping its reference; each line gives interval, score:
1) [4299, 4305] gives 0.07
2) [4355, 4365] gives 0.13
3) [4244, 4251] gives 0.08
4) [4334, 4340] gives 0.23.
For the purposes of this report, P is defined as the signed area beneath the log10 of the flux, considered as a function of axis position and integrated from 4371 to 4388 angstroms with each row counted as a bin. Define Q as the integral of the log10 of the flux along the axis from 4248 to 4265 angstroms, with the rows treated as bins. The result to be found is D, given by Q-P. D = 0.8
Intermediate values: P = -0.606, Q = 0.2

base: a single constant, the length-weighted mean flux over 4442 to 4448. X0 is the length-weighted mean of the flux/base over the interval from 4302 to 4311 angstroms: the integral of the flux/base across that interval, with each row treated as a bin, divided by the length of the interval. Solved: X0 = 0.98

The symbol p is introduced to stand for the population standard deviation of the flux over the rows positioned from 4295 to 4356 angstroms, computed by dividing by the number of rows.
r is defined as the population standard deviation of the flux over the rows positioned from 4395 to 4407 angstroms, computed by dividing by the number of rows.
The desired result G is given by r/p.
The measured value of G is 0.4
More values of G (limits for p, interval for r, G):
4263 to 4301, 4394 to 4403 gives 0.5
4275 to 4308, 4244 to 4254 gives 1.6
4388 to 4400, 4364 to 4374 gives 0.8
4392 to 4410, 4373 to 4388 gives 1.9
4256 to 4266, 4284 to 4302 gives 0.6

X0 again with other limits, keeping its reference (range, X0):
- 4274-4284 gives 1.05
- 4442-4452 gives 1.03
